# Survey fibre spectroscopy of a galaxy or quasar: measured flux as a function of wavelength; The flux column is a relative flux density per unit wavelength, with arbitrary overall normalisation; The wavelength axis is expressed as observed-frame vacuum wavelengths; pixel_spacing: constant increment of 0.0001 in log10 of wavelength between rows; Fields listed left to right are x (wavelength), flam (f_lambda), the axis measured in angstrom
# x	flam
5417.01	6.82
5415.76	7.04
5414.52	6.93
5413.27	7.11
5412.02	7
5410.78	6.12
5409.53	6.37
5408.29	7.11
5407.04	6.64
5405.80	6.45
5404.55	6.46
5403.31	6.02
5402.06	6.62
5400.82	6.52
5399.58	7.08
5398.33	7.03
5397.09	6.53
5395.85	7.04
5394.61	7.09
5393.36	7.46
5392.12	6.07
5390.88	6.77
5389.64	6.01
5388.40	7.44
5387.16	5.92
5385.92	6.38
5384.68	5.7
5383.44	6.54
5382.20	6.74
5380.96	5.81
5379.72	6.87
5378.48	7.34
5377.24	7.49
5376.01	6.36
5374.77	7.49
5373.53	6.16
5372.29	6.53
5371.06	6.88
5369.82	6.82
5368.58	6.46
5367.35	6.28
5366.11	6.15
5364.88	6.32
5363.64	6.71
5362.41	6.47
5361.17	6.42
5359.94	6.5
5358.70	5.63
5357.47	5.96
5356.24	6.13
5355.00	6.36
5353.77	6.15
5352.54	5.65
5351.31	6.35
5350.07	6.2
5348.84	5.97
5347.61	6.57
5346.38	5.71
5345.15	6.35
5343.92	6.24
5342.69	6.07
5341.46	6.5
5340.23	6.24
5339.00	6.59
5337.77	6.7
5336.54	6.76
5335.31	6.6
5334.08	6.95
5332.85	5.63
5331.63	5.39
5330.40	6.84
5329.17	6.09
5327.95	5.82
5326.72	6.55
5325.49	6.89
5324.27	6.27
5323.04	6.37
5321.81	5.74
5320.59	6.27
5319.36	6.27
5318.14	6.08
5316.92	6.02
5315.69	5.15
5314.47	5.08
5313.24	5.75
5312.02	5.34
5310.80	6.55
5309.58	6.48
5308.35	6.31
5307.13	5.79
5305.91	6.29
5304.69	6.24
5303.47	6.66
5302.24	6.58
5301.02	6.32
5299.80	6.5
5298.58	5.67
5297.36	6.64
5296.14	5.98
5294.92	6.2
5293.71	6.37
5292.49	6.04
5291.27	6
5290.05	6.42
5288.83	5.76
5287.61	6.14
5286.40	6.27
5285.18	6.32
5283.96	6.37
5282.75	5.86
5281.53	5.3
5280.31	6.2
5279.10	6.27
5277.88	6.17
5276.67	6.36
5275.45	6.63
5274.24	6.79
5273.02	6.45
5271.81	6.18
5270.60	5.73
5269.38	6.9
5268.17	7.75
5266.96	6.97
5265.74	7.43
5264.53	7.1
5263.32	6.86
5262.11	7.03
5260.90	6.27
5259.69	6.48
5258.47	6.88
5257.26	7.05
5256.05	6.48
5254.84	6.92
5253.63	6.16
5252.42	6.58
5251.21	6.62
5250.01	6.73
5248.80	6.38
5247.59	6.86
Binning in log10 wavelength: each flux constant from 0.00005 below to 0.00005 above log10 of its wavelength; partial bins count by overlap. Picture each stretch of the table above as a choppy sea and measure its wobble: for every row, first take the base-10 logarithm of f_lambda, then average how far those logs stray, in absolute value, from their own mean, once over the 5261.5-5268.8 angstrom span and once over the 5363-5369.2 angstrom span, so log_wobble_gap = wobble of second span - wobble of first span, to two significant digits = -0.0050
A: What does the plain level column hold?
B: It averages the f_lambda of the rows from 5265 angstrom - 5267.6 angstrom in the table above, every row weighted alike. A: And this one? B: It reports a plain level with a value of 7.2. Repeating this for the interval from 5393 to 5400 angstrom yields 7.0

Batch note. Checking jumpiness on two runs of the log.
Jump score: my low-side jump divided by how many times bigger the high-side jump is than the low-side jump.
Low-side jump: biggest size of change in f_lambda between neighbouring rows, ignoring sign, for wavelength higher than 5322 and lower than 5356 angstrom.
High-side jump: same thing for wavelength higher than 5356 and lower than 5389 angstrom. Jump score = 1.38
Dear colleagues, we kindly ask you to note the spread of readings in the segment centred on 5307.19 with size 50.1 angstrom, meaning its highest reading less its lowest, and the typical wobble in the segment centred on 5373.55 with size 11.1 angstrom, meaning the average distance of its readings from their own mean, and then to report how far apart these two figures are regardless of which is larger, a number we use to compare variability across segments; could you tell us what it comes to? 1.4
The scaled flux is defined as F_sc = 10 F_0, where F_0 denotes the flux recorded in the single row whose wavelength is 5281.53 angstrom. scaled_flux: 53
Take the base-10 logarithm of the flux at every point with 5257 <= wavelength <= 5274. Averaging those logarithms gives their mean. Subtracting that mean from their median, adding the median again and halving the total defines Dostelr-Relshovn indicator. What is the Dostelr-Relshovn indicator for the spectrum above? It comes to 0.423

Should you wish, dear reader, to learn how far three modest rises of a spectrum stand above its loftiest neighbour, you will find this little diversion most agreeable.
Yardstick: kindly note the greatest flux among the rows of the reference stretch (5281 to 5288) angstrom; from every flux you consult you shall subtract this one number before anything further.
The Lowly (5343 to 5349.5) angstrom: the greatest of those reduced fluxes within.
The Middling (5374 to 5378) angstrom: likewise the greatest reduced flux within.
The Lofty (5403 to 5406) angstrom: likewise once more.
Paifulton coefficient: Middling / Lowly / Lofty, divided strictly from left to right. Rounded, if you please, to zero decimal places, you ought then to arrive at 62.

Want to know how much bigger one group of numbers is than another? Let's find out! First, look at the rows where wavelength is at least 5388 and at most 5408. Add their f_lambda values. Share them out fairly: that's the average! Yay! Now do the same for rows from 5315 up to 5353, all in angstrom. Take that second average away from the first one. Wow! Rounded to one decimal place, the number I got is 0.5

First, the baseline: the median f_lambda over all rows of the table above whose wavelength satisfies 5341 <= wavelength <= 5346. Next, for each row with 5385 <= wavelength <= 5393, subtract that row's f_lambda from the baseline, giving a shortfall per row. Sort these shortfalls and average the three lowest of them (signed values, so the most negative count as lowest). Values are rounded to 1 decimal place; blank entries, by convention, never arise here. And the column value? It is -0.6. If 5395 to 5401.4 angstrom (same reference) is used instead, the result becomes -0.8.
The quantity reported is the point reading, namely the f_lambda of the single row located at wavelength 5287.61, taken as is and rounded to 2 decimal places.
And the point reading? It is 6.14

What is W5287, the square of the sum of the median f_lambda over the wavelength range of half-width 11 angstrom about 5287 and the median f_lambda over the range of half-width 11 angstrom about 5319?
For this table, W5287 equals 153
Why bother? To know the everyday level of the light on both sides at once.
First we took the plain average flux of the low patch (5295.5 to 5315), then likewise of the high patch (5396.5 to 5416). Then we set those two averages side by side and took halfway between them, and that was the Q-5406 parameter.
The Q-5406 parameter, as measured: 6.41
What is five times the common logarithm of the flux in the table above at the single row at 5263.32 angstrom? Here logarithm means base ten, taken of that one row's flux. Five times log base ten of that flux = 4.18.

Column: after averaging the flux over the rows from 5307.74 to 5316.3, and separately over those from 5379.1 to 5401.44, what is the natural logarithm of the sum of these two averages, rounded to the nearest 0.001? 2.519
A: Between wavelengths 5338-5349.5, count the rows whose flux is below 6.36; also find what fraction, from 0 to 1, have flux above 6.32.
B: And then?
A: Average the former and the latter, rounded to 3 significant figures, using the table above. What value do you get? 3.22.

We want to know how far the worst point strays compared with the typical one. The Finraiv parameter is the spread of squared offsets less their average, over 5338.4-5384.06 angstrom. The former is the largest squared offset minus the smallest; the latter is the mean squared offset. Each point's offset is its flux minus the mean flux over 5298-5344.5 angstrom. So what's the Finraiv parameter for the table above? 1.43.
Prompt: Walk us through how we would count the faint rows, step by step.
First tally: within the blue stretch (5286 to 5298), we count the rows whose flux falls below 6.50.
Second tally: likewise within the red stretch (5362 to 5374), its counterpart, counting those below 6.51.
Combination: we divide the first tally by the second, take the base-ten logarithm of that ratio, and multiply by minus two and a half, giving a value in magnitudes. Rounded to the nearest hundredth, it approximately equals -0.44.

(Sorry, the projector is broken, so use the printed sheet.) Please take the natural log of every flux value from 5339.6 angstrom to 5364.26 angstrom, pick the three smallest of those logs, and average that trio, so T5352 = 1.734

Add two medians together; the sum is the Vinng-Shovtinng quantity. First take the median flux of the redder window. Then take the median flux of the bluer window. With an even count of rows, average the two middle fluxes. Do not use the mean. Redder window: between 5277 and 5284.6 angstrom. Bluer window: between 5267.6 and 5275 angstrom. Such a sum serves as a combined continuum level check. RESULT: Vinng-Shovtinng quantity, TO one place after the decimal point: 12.8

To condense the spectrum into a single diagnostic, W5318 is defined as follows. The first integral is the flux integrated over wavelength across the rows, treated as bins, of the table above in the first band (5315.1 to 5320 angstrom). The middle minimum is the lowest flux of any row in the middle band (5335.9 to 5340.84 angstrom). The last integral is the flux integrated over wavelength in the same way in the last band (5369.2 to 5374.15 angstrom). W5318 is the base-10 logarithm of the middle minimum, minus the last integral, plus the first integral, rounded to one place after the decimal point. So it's -3.0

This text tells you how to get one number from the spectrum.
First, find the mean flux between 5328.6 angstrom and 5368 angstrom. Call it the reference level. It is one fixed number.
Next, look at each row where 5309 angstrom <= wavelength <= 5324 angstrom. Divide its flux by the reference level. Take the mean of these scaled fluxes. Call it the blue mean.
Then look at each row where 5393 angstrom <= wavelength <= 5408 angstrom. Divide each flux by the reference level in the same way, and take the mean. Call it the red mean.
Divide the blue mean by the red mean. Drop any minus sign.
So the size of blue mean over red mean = 0.88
